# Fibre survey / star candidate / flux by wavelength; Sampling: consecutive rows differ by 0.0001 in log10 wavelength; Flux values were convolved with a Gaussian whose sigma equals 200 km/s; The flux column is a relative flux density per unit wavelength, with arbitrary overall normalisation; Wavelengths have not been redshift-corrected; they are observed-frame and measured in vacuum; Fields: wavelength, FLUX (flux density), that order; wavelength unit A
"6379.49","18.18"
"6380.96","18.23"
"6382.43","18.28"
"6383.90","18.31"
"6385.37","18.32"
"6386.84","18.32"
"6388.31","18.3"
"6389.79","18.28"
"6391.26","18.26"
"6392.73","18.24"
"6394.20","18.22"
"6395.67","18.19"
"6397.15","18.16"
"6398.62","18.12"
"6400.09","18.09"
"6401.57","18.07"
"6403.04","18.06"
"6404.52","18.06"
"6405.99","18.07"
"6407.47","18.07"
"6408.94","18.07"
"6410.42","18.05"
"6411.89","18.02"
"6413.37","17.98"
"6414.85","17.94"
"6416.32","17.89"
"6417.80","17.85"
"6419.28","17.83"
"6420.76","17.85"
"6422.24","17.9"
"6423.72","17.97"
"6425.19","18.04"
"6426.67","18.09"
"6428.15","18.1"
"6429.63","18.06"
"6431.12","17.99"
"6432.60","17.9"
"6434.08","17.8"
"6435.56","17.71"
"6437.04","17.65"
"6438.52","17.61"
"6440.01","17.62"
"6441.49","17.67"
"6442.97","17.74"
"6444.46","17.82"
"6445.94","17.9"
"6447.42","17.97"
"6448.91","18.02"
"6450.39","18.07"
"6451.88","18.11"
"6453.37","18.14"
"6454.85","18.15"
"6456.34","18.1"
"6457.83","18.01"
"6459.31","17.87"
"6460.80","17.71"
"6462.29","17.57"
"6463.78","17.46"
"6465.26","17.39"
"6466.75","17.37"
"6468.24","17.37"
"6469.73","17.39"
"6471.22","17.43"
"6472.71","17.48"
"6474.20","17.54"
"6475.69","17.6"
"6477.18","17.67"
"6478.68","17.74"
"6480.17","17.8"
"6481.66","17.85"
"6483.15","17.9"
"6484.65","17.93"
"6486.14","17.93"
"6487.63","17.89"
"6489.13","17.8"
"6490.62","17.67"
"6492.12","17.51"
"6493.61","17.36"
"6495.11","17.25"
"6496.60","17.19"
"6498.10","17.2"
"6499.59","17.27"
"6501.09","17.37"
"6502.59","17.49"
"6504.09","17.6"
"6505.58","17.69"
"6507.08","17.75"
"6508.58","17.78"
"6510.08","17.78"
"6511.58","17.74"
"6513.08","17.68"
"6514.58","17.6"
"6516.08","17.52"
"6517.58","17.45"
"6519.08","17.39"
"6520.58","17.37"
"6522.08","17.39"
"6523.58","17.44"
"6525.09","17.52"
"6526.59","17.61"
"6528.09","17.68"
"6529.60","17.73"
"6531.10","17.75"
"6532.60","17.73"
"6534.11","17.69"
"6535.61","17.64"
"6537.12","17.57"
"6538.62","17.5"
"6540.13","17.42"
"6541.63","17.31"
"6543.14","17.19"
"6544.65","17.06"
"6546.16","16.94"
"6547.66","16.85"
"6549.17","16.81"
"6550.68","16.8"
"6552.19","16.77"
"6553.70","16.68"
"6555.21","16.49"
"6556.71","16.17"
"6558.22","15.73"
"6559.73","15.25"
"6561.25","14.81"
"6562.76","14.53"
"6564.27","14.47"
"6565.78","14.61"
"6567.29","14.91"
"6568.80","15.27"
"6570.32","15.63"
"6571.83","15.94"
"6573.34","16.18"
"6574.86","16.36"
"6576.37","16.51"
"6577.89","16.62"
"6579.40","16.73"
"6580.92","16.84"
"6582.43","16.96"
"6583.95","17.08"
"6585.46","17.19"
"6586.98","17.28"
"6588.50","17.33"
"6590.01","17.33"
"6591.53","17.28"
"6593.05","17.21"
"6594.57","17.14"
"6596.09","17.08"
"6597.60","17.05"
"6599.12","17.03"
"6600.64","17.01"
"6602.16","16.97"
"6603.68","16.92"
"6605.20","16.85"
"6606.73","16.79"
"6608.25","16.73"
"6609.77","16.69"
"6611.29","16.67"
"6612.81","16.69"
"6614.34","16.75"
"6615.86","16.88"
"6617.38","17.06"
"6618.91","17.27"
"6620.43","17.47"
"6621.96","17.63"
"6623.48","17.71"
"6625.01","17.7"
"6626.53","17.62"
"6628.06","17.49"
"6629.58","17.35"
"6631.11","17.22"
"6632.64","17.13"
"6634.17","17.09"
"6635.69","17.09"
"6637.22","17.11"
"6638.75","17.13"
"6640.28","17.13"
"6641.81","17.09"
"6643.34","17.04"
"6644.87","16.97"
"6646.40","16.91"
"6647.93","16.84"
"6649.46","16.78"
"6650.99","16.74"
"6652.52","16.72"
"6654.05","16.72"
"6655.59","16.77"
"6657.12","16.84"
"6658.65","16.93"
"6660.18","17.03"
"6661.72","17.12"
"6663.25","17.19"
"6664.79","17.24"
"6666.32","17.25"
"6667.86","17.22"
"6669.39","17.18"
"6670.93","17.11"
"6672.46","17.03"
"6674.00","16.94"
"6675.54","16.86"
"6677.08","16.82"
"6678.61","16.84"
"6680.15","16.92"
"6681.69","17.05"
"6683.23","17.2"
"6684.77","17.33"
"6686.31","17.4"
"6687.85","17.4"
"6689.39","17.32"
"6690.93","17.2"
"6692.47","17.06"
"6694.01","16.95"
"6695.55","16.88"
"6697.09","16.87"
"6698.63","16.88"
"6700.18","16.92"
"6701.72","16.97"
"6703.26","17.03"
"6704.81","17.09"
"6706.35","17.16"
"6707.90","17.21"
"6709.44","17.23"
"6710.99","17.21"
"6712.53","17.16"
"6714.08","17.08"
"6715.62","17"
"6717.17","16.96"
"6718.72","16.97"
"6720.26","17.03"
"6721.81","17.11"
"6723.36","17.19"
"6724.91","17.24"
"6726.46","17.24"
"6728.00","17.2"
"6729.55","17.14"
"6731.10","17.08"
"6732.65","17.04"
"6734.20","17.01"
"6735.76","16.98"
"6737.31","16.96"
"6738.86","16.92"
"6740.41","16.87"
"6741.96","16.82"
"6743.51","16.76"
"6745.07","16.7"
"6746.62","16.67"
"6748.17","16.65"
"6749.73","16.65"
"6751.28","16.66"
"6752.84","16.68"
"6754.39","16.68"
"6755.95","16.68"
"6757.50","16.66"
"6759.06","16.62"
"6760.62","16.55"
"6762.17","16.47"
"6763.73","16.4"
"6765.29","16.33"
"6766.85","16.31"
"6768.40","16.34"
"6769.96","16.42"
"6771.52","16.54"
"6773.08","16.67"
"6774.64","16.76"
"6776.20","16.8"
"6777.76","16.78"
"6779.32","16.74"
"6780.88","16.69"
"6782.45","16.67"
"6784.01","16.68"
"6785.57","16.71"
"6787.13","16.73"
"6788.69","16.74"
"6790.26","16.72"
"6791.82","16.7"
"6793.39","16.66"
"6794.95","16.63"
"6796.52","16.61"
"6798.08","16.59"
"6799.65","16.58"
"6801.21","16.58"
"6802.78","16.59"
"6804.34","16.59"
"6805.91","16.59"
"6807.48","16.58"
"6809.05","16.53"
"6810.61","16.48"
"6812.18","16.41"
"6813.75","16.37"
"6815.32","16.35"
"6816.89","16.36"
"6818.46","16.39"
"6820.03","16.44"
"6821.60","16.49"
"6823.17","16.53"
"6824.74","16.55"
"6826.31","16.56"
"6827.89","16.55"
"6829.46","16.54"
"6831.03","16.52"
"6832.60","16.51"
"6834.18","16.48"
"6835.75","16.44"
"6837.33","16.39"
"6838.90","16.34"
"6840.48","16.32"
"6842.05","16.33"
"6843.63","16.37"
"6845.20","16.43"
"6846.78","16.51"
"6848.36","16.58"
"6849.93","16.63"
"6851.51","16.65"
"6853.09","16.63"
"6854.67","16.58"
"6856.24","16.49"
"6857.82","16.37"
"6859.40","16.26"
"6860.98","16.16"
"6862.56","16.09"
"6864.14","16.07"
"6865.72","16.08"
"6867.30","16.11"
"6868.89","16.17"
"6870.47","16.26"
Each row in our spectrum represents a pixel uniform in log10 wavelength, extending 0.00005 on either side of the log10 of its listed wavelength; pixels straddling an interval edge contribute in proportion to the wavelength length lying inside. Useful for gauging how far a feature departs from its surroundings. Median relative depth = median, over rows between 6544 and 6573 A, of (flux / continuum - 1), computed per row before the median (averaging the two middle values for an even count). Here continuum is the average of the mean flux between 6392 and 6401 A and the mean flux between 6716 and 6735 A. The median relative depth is -0.10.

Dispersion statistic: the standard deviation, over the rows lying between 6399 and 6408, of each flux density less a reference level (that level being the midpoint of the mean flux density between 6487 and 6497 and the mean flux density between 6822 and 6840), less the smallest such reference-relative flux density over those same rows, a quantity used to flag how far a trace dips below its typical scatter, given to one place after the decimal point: -1.0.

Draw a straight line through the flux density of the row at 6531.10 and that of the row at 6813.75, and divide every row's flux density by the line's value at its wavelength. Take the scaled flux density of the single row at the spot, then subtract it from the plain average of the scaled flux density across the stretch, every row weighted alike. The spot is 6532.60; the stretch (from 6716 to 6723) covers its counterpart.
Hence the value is 0.012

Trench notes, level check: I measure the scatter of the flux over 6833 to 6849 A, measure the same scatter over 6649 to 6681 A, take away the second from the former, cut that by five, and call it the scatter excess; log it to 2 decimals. -0.02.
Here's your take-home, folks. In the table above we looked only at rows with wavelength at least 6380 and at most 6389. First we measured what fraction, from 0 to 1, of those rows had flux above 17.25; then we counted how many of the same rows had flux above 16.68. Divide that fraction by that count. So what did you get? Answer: 0.17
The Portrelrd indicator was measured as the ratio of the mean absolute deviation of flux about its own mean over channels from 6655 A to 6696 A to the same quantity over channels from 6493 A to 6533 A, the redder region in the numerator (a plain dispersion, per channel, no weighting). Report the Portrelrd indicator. 1.0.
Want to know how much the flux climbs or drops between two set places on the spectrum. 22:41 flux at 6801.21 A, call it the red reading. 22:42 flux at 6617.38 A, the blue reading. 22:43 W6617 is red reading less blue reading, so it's -0.5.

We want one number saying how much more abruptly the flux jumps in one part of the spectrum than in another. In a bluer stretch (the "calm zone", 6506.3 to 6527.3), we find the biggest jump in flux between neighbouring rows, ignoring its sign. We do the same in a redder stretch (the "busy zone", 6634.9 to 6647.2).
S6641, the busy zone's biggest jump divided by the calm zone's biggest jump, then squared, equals 0.6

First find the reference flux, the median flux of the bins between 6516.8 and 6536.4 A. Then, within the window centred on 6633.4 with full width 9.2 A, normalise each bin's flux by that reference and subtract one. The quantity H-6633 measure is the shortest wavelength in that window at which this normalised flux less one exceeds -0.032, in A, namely 6629.58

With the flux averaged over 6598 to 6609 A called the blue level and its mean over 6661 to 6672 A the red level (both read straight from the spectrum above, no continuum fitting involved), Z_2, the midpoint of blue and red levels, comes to 17.0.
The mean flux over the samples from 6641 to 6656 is 16.9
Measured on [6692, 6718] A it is 17.0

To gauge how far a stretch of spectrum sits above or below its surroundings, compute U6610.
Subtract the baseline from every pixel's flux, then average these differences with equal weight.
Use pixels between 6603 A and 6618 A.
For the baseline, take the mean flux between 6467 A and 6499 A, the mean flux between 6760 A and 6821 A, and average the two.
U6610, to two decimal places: -0.28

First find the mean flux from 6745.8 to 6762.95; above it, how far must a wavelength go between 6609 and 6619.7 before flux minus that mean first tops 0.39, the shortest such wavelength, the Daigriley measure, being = 6617.38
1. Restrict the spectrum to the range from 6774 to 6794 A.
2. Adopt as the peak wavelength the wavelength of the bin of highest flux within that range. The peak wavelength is 6776.20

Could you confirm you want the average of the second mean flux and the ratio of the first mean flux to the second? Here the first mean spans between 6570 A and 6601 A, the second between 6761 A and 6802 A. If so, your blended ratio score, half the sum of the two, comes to 8.8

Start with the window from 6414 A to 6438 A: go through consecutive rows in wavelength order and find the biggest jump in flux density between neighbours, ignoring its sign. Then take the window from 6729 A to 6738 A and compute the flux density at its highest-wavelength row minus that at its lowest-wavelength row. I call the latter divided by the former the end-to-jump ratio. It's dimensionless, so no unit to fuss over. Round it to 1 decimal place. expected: -1.8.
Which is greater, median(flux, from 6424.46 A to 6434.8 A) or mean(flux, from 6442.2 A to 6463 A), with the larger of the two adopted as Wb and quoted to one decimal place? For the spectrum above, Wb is 18.0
